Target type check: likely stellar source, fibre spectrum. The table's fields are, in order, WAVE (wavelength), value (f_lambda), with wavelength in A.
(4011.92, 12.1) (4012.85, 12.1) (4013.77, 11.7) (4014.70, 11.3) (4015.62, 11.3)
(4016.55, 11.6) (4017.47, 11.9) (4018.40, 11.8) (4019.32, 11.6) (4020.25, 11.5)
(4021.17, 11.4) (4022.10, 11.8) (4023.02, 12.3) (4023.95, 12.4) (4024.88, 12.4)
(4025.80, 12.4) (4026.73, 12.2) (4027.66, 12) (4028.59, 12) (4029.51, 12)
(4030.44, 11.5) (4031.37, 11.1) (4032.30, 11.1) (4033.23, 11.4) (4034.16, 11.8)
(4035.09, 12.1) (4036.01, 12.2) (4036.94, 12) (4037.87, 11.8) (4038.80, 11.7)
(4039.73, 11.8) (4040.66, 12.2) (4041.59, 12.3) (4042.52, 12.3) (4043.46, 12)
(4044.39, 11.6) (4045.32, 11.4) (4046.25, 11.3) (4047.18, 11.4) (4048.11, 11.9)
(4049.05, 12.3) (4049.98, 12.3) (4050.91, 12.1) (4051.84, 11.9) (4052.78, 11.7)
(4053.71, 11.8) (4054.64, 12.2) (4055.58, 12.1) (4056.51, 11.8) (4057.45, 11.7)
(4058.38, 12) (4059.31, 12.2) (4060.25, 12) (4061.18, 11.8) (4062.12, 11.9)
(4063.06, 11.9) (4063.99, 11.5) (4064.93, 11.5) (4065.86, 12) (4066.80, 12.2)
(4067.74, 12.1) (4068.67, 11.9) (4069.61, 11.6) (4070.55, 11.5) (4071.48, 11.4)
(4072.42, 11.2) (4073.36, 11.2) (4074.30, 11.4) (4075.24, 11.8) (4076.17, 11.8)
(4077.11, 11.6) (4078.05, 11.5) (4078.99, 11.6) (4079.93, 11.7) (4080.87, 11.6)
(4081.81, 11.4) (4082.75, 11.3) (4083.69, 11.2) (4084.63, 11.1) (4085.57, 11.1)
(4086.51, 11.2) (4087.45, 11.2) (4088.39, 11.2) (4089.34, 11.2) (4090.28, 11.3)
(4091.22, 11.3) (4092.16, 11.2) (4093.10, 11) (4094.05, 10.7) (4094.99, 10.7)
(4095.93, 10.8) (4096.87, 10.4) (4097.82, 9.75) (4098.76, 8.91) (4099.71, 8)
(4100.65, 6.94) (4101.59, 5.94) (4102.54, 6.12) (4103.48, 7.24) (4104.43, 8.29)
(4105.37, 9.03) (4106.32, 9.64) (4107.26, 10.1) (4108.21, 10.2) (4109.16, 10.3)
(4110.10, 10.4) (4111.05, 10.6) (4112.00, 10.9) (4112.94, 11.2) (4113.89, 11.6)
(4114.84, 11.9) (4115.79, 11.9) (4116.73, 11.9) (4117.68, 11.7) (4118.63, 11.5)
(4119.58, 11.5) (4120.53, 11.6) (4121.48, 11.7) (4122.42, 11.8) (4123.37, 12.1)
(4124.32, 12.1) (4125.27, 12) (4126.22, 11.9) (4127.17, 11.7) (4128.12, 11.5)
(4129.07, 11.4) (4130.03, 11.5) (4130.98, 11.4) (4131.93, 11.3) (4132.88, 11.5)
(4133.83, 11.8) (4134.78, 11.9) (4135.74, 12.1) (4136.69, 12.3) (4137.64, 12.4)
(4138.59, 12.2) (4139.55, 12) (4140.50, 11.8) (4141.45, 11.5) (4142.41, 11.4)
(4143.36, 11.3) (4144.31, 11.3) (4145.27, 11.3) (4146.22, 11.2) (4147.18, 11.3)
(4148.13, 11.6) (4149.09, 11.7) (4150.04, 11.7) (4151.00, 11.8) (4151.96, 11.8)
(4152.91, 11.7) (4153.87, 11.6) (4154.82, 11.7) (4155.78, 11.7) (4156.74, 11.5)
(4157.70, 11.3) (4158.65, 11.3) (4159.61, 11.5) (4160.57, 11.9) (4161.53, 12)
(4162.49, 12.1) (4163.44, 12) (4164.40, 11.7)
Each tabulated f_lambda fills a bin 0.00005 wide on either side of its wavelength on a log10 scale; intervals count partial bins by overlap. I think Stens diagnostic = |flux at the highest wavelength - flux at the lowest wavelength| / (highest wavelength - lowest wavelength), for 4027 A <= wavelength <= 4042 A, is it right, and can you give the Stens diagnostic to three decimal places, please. 0.022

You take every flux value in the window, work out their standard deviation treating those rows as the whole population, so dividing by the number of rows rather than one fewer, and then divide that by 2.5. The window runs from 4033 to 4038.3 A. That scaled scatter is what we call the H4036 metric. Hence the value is 0.10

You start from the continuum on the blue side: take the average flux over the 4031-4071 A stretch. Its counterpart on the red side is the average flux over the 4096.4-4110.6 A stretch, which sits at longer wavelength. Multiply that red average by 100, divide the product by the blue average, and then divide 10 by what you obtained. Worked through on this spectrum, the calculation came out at 0.135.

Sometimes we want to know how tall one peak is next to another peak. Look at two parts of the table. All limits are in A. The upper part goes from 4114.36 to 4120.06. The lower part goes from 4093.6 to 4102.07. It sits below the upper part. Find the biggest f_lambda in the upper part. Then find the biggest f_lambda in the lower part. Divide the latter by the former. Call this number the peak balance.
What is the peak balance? 0.91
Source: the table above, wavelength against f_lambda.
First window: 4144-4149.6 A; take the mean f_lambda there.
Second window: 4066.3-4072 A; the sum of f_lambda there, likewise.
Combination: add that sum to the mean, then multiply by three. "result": 246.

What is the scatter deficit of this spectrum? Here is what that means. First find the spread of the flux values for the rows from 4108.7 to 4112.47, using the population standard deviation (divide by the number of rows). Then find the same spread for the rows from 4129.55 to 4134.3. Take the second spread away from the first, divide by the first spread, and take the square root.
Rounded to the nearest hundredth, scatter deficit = 0.52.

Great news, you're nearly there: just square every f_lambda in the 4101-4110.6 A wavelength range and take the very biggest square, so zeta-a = 108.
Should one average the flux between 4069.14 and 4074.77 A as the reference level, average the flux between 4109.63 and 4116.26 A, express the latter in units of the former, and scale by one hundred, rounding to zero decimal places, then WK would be 99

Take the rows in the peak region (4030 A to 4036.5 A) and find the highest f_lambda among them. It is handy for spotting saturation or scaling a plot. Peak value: 12.2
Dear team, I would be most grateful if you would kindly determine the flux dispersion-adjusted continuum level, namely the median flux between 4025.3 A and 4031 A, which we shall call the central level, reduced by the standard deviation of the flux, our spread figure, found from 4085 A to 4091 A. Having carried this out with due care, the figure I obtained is 11.94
